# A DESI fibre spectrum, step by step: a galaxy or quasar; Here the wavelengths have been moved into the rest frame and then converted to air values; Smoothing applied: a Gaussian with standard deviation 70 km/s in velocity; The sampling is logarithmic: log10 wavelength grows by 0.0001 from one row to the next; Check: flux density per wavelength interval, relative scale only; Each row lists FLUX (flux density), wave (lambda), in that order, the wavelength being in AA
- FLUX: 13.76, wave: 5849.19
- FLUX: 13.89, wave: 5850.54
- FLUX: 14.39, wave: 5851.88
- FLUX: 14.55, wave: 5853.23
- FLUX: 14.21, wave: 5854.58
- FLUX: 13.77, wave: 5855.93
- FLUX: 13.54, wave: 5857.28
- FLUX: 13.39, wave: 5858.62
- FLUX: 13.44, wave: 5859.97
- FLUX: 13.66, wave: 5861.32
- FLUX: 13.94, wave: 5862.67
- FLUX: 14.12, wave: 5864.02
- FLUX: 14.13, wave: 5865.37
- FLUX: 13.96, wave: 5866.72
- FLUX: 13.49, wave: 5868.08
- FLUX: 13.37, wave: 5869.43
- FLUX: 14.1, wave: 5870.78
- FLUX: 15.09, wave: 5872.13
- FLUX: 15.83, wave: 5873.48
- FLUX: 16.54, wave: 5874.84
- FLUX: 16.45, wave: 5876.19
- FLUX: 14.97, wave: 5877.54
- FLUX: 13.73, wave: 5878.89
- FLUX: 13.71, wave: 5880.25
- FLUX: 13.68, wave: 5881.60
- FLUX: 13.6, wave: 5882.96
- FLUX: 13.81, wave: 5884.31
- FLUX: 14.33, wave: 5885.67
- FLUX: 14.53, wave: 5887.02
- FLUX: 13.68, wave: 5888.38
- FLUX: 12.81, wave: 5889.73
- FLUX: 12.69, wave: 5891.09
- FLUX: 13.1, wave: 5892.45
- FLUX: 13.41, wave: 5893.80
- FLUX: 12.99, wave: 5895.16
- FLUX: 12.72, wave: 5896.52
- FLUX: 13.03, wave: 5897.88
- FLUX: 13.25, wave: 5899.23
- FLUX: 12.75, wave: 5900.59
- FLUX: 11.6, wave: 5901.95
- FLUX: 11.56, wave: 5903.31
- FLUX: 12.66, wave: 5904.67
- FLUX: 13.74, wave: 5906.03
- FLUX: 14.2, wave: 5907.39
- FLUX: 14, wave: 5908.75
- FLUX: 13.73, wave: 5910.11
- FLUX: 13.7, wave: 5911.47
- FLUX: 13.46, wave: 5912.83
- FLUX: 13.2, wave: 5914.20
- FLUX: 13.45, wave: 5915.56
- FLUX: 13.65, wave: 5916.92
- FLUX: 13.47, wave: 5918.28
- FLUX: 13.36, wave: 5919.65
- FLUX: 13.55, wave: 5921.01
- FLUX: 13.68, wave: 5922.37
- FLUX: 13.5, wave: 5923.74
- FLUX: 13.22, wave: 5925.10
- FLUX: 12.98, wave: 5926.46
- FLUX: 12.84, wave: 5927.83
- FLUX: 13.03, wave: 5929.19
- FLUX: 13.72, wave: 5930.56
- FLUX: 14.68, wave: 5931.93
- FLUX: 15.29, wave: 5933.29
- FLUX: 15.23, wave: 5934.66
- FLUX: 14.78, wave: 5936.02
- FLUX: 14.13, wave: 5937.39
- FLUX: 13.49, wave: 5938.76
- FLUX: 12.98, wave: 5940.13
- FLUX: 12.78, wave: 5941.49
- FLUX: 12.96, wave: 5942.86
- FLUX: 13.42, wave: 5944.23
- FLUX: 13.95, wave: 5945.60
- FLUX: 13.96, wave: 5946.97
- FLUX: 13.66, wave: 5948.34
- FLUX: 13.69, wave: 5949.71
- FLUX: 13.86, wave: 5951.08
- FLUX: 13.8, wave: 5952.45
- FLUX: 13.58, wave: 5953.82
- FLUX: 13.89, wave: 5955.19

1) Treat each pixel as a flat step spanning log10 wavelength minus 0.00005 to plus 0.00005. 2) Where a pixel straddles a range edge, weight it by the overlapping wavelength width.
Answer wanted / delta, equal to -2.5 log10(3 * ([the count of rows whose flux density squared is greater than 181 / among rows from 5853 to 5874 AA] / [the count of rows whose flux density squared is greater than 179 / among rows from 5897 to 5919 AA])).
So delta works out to -1.6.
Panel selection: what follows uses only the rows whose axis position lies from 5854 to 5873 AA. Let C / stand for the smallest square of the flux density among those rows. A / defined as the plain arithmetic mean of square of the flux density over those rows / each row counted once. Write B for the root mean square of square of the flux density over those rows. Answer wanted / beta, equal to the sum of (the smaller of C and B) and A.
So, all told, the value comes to 371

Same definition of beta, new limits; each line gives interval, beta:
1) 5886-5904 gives 301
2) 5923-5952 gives 352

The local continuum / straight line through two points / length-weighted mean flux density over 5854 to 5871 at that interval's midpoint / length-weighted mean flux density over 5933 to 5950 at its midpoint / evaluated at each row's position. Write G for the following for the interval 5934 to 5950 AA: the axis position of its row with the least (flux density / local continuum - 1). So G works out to 5941.49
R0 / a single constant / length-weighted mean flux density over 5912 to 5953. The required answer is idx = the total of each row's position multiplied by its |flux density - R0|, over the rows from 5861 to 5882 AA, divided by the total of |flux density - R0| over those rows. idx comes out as 5873.4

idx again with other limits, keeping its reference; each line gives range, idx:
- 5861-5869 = 5865.1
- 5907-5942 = 5929.5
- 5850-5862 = 5854.1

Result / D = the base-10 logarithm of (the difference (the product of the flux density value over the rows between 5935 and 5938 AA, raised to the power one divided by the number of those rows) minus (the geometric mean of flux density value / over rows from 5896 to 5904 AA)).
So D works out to 0.3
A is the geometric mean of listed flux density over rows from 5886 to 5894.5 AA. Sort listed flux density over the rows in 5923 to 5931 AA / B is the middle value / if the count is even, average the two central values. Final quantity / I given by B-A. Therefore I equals -0.23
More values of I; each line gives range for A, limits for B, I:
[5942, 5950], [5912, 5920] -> -0.15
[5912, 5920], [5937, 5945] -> -0.23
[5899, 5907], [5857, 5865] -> 1.03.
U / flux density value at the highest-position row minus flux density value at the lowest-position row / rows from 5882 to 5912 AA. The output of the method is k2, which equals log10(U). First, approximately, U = 0.10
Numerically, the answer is -1.0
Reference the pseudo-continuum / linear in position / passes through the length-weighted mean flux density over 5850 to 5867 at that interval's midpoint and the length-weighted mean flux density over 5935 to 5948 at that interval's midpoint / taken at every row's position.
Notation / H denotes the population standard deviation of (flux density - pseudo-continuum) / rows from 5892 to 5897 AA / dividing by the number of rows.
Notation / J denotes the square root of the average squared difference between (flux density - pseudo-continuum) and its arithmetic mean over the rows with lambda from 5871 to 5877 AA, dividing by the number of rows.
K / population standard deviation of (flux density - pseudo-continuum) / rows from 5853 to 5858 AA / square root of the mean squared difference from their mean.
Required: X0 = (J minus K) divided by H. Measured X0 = 0.8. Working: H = 0.24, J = 0.59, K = 0.39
